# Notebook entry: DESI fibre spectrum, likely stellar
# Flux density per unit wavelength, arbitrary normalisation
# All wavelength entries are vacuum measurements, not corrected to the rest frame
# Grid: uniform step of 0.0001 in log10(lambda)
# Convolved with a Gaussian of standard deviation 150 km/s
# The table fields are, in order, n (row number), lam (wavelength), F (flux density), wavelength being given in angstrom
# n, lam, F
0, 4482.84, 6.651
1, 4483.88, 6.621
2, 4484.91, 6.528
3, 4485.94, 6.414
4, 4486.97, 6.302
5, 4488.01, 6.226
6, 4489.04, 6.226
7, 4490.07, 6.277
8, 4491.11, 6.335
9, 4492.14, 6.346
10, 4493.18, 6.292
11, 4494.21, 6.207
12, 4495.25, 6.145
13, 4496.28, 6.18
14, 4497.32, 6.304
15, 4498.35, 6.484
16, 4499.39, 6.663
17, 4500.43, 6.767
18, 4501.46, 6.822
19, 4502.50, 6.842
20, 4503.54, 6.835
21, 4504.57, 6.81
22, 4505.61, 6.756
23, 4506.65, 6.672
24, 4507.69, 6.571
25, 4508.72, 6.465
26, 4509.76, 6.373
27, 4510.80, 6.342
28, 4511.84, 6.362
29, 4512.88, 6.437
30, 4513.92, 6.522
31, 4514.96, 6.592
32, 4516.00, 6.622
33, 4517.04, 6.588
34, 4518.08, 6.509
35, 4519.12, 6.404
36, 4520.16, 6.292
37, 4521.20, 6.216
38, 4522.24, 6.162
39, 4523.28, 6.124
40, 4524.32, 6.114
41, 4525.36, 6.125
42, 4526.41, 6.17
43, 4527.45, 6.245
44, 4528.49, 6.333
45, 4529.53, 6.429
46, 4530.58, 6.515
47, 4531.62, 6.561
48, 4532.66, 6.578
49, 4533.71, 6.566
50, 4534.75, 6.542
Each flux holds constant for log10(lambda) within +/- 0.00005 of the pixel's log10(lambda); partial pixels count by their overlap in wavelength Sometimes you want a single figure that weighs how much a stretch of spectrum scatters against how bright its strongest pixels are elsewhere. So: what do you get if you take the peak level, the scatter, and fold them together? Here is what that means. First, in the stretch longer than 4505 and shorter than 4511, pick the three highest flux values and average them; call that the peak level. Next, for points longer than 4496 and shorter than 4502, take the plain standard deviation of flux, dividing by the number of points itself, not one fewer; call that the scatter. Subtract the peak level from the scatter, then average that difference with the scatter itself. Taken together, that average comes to -3.10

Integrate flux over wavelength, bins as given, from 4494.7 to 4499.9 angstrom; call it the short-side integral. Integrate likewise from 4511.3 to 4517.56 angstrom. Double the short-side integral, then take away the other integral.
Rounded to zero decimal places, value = 25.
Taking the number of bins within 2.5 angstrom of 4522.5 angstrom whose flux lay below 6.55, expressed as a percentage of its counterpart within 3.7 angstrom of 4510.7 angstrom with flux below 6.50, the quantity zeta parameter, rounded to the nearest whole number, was 100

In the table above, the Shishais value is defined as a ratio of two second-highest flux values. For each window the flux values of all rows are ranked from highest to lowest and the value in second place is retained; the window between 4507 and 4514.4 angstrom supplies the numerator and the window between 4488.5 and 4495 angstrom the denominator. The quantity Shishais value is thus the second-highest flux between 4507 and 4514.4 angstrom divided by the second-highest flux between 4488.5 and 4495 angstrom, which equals 1.03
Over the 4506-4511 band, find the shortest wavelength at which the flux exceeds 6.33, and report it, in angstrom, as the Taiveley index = 4506.65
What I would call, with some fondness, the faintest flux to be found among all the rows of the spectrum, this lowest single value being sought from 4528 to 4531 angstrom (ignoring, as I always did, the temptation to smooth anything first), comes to 6.333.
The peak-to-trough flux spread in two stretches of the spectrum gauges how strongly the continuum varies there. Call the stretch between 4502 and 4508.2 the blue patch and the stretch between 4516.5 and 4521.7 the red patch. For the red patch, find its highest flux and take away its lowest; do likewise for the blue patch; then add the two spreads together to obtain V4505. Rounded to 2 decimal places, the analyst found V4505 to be 0.64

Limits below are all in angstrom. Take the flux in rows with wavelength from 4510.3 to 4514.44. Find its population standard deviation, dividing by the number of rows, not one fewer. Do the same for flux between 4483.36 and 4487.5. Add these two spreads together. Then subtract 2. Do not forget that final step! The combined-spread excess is -1.81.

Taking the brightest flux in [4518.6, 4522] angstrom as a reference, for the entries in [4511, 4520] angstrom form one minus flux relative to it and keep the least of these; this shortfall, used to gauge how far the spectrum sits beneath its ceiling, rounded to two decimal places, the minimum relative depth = -0.03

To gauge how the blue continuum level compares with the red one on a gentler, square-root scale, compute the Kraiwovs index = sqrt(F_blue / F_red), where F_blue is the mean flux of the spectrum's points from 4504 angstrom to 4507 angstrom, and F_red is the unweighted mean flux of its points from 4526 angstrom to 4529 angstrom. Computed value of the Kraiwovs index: 1.04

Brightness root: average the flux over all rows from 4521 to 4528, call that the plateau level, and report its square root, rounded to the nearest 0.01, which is 2.48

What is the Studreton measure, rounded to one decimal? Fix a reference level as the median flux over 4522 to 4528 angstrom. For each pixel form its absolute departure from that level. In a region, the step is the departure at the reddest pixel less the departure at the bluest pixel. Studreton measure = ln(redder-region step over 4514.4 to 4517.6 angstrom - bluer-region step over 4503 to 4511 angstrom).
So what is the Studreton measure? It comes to -0.7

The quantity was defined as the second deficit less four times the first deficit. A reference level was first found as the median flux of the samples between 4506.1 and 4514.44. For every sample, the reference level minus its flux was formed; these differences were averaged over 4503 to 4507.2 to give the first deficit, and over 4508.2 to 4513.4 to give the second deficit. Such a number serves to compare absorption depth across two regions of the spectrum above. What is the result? 1.32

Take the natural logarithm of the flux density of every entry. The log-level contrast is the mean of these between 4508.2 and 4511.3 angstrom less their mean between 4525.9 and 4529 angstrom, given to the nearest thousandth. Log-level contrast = 0.023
